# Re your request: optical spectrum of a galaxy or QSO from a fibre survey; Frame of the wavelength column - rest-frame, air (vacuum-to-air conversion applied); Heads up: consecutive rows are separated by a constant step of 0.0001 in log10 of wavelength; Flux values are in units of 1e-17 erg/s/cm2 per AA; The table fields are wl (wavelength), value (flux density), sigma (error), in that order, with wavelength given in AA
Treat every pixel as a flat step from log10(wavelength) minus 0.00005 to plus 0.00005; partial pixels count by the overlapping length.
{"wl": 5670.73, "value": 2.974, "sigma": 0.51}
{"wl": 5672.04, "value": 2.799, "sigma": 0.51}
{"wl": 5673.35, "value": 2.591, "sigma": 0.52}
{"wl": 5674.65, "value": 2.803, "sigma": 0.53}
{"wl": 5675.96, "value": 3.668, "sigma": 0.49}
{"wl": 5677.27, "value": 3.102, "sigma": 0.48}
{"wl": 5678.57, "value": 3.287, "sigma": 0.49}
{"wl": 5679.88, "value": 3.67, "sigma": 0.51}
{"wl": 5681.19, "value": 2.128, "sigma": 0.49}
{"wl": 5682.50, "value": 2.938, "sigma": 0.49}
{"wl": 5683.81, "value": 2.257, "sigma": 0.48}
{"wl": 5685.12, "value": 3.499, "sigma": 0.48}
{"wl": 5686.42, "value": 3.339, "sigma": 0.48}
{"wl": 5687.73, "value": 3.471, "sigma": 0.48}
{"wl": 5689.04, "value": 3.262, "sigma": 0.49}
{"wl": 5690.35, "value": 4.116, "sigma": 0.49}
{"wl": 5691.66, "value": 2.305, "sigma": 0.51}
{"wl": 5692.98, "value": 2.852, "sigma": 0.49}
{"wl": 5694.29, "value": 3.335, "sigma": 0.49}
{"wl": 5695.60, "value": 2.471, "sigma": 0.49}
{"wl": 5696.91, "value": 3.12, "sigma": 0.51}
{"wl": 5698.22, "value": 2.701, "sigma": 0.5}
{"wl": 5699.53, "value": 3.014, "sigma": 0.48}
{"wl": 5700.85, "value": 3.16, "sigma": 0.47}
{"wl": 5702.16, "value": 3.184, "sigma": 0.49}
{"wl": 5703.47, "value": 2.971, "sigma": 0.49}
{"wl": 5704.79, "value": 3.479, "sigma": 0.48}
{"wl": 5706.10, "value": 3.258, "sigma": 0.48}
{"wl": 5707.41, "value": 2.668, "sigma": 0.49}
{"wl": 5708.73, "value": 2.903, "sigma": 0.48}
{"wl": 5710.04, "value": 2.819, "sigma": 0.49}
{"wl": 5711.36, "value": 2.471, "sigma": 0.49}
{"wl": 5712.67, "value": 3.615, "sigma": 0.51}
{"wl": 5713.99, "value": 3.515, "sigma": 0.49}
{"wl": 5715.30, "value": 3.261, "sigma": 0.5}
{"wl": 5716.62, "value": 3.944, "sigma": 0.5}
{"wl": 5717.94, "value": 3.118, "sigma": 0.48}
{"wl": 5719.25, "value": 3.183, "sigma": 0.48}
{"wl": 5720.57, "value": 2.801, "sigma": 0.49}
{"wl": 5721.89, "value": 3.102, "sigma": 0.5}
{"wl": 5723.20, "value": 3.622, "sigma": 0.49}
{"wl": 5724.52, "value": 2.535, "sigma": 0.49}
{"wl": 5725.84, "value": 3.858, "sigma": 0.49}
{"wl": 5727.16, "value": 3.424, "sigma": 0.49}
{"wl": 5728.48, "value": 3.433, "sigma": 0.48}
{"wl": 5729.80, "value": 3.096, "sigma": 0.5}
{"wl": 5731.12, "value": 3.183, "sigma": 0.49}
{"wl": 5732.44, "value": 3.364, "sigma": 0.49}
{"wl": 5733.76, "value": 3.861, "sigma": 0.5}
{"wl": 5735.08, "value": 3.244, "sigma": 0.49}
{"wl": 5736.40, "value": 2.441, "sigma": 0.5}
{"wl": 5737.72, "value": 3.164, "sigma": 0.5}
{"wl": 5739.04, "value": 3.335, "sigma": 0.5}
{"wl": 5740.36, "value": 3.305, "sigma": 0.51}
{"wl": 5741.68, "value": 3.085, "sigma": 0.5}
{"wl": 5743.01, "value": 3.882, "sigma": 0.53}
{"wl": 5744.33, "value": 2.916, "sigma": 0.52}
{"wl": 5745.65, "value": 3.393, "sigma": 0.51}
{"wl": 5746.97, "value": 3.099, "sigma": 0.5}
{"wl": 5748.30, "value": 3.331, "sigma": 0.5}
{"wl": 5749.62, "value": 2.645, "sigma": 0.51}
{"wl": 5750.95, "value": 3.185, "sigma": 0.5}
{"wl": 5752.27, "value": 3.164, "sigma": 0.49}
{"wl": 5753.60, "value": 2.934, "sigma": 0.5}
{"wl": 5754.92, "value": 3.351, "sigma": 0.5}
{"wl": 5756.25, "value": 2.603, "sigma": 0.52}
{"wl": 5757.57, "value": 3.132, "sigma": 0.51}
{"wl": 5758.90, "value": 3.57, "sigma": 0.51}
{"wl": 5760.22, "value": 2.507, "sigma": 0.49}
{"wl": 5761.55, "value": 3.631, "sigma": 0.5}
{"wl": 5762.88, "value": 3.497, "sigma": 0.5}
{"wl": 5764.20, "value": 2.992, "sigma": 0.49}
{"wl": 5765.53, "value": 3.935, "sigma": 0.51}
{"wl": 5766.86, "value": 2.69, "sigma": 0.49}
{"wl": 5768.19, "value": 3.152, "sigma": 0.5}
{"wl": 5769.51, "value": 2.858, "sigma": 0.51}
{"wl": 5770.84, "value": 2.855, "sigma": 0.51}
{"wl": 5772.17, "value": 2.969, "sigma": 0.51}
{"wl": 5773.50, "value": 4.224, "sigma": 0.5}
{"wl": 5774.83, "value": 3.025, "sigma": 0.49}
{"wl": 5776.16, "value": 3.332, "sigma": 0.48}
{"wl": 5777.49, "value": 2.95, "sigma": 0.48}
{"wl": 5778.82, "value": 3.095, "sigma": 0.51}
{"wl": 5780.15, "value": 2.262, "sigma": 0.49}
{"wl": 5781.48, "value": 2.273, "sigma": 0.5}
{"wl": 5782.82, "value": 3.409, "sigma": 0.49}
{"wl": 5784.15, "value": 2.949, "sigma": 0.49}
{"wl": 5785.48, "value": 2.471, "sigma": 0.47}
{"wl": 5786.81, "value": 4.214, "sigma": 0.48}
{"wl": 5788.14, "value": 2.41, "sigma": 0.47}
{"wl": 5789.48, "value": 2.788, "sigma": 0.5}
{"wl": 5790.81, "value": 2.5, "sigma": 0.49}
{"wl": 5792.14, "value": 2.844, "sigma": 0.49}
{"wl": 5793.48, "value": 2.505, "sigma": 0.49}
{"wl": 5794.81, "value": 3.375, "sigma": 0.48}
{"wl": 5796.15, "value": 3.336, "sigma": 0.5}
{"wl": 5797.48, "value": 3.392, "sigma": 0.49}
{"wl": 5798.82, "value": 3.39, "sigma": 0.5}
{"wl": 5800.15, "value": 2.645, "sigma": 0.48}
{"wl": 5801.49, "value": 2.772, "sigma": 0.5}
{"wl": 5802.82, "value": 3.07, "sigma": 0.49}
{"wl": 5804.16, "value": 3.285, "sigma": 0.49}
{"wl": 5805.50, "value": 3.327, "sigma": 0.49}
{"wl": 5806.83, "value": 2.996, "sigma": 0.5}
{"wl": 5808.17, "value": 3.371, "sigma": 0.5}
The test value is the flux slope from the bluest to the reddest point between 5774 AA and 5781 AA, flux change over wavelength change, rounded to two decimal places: -0.14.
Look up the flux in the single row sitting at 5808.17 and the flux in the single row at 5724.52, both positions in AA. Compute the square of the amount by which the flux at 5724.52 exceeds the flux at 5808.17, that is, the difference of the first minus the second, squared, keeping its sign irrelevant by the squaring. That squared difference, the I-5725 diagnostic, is 0.70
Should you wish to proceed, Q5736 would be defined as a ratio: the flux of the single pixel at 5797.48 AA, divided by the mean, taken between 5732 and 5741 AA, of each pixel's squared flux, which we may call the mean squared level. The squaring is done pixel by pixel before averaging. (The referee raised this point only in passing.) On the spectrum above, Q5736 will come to 0.318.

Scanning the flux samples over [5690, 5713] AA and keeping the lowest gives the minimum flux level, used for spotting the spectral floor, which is 2.305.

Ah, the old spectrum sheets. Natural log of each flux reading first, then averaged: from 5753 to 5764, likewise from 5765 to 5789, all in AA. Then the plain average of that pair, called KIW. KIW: 1.12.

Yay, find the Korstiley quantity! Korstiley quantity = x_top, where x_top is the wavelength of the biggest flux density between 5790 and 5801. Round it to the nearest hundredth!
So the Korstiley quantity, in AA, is 5797.48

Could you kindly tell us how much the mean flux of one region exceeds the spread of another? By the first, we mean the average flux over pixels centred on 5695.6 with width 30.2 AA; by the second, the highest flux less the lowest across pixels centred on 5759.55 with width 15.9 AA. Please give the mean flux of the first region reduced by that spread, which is 1.58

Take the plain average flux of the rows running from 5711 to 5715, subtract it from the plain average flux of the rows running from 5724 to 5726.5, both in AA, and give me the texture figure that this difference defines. 0.0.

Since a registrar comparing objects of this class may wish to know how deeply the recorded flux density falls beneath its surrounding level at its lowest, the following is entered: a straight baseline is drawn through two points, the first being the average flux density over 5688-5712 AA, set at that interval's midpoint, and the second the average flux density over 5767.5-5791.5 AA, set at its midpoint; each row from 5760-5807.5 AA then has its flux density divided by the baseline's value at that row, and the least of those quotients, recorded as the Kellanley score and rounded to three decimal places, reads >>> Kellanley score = 0.758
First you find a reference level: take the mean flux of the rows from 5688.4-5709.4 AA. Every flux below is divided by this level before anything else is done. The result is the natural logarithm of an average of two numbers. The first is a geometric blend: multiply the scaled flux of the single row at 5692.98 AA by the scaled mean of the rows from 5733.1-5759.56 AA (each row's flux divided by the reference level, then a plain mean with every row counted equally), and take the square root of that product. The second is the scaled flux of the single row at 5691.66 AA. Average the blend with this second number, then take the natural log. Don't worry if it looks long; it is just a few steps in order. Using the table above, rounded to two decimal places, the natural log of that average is -0.14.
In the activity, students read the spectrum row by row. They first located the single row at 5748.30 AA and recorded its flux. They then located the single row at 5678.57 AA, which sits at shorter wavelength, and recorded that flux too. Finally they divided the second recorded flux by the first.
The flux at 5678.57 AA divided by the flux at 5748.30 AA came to 0.99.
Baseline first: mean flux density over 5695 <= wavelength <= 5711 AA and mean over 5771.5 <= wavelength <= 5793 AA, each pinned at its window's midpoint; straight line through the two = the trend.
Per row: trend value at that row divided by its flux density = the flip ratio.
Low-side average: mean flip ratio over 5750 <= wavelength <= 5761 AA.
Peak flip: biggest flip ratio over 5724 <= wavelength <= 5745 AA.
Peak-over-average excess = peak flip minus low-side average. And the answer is 0.23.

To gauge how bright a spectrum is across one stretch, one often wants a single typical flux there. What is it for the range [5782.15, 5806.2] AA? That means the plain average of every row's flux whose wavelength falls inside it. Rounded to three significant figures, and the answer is 3.04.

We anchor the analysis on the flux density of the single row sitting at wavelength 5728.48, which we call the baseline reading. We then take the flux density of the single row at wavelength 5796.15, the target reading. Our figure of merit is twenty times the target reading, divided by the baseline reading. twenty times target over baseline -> 19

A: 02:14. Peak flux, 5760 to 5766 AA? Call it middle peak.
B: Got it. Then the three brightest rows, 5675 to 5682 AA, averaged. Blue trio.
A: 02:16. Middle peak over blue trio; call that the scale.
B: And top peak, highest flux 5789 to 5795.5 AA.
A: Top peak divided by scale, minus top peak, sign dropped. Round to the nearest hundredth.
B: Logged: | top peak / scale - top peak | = 0.34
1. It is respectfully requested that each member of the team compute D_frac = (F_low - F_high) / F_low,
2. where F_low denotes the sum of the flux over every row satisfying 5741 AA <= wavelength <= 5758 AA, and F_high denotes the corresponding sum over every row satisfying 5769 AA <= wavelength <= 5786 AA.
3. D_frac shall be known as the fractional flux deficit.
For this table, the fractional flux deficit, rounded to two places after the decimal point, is 0.05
